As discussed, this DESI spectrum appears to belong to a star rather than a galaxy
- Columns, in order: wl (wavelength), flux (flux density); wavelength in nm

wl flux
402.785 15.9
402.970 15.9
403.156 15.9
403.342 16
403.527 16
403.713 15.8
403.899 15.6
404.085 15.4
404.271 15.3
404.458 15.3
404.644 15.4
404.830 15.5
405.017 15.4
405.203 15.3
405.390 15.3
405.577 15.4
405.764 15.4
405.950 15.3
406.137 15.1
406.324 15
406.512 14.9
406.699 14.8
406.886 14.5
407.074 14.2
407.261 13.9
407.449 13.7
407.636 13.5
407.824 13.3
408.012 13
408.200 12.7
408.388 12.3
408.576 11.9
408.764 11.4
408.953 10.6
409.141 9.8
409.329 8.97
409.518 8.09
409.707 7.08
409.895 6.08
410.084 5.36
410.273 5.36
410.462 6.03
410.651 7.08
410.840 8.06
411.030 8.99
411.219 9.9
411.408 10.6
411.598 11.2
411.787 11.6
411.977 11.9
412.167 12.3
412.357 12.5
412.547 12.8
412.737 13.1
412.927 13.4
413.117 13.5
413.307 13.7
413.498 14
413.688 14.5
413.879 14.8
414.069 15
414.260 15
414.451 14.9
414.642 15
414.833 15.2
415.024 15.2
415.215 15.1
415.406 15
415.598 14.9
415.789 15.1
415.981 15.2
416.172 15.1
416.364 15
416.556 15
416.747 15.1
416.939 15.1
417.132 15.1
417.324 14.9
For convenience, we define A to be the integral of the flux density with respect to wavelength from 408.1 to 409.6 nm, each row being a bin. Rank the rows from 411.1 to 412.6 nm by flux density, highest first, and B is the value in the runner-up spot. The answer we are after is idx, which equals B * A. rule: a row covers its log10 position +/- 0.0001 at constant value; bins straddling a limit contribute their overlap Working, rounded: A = 16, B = 12.5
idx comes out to 202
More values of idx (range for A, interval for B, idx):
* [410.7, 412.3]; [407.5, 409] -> 224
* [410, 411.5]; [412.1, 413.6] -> 158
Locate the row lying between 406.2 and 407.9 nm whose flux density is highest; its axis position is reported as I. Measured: 406.324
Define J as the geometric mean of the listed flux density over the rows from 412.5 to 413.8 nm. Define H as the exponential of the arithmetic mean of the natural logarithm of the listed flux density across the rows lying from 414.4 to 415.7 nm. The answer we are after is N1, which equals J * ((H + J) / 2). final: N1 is 194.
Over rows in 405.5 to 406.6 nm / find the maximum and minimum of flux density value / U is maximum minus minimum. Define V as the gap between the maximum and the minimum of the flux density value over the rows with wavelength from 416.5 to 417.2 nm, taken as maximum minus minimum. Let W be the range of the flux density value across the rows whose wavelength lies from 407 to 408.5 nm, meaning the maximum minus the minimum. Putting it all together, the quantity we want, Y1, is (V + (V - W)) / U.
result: -3.4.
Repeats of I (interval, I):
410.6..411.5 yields 411.408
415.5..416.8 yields 415.981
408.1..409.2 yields 408.200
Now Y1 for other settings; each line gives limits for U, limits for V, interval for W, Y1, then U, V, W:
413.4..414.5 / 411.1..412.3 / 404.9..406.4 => 4.4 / 1.00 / 2.4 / 0.4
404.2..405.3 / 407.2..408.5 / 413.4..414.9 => 10.0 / 0.20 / 1.6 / 1.2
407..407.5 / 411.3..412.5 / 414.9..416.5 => 7.0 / 0.50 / 1.9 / 0.3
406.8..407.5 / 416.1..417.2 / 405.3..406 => 0.1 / 0.80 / 0.1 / 0.1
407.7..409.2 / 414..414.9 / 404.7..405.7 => 0.1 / 3.50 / 0.3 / 0.2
